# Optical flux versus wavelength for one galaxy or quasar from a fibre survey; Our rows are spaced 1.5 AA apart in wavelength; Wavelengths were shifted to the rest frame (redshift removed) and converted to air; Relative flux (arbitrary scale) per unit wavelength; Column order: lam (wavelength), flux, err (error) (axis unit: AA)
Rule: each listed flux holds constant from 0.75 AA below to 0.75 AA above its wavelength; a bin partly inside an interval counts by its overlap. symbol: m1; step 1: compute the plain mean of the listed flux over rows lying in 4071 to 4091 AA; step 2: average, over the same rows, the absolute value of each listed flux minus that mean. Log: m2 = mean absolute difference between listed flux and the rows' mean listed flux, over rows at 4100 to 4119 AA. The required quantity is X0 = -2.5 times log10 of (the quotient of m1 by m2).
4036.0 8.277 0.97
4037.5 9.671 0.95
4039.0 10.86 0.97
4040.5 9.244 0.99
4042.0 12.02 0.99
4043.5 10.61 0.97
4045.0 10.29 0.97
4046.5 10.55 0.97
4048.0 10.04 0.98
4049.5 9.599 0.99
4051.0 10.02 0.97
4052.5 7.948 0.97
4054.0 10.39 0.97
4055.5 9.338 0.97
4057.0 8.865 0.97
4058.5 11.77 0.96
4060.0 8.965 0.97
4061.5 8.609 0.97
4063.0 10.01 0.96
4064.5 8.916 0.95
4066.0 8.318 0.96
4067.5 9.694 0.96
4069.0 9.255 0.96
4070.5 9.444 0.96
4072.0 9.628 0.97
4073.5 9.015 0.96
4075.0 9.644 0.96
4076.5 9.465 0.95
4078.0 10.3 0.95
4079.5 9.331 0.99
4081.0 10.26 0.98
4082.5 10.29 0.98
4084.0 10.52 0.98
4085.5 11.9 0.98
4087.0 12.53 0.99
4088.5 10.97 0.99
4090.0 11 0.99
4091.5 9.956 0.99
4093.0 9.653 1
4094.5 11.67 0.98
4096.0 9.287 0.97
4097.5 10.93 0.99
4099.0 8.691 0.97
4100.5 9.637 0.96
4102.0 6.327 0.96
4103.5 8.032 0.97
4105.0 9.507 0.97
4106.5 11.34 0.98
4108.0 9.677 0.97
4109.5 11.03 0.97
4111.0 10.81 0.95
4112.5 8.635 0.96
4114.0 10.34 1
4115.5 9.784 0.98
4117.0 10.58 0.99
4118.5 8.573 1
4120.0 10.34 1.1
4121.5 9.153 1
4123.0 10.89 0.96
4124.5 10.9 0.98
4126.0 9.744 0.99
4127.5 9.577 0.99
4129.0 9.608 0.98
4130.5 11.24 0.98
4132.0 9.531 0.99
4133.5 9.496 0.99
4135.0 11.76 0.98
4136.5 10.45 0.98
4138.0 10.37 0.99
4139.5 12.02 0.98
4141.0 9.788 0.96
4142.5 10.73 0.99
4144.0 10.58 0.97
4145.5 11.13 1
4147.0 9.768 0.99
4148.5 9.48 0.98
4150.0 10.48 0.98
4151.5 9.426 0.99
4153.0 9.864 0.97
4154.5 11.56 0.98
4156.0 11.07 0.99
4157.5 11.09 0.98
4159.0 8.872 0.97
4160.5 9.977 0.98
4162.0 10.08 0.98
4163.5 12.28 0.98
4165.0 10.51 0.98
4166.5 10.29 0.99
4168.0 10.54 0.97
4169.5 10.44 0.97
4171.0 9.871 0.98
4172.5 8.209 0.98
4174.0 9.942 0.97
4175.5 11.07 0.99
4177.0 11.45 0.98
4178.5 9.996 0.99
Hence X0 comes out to 0.31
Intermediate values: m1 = 0.78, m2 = 1.03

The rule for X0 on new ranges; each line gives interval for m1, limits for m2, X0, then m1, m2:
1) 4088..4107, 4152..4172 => -0.63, 1.12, 0.63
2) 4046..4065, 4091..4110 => 0.28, 0.78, 1.01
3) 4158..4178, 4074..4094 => 0.00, 0.72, 0.72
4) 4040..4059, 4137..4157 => -0.26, 0.82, 0.65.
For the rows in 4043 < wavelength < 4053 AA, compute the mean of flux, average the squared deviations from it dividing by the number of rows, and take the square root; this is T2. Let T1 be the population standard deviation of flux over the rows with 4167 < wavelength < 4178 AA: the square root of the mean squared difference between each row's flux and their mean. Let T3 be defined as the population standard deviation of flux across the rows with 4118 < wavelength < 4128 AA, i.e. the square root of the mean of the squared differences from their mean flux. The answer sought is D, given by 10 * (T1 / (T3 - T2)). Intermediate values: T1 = 0.97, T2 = 0.8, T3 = 0.81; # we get -293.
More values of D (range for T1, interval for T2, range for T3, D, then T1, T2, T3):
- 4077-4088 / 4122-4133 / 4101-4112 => 10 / 1.01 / 0.7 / 1.68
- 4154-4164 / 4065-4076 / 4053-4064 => 18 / 1.05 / 0.5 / 1.03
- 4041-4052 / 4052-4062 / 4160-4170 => -15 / 0.72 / 1.2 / 0.72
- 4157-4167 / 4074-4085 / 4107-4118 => 30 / 0.97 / 0.4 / 0.76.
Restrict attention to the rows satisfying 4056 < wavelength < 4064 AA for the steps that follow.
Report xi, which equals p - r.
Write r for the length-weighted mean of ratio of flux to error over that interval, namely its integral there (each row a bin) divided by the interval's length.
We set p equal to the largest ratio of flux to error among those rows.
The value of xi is 2.30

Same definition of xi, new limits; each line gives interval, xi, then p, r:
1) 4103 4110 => 1.34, 11.6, 10.2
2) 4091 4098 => 1.47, 11.9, 10.4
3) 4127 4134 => 1.41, 11.5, 10.1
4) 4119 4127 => 1.24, 11.3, 10.1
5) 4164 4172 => 0.31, 10.9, 10.6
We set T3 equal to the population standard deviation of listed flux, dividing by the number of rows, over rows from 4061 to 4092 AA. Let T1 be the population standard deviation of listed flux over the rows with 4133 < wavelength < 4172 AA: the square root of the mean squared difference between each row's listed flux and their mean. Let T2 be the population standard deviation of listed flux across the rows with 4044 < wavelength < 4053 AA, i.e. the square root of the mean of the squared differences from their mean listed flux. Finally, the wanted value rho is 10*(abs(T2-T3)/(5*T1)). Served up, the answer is 0.38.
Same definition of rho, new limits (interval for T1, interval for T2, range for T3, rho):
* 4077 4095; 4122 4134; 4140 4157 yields 0.01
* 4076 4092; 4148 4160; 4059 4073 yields 0.83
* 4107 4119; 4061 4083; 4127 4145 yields 0.60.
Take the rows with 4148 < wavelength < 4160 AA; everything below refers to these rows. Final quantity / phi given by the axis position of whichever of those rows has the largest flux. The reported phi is 4154.5 AA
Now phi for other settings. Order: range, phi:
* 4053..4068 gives 4058.5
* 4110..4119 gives 4111.0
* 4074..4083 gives 4078.0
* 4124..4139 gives 4135.0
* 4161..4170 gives 4163.5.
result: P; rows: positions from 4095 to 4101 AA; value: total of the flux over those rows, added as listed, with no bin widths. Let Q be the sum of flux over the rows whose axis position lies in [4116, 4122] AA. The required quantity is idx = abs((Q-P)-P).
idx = 38.4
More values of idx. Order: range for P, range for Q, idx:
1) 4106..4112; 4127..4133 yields 45.8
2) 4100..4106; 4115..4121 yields 27.7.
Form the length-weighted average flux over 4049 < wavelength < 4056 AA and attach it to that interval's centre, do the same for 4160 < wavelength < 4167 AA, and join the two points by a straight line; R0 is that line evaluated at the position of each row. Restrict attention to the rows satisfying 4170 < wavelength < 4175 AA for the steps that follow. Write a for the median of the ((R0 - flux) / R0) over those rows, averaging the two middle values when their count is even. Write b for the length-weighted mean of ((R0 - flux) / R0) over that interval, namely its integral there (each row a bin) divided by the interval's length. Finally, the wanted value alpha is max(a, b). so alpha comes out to 0.12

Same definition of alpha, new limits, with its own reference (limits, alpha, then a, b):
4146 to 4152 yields 0.08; 0.08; 0.061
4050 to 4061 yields 0.02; 0.02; -0.010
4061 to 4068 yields 0.07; 0.07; 0.050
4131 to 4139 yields 0.00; 0.00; -0.005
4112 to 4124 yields 0.03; 0.01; 0.033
